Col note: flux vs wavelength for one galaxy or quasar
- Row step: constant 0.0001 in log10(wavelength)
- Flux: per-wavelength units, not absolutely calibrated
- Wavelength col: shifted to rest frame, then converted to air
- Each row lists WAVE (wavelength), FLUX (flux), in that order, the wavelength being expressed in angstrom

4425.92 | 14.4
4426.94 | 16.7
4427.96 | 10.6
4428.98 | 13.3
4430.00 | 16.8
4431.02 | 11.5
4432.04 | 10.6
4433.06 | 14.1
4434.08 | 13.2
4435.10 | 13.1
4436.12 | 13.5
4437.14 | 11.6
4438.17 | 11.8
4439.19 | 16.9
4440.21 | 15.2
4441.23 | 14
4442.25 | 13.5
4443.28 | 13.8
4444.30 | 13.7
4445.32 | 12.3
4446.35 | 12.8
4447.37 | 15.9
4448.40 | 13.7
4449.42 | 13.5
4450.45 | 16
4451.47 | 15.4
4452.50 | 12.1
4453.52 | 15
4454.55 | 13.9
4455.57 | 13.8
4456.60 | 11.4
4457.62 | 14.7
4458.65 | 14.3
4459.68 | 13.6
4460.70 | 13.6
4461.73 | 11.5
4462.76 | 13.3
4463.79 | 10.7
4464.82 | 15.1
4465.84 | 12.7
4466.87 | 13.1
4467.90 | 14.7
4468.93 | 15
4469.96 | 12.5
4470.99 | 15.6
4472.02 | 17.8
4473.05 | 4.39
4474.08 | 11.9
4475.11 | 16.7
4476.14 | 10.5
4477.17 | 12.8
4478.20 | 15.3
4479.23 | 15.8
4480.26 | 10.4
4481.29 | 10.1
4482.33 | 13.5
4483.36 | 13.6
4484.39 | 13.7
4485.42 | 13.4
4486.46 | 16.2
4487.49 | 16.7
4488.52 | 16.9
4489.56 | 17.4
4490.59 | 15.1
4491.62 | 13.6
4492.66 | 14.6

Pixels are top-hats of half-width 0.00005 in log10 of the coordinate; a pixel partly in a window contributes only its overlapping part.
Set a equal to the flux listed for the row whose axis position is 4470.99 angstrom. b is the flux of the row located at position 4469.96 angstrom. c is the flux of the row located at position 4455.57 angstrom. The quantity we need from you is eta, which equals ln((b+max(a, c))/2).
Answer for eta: 2.64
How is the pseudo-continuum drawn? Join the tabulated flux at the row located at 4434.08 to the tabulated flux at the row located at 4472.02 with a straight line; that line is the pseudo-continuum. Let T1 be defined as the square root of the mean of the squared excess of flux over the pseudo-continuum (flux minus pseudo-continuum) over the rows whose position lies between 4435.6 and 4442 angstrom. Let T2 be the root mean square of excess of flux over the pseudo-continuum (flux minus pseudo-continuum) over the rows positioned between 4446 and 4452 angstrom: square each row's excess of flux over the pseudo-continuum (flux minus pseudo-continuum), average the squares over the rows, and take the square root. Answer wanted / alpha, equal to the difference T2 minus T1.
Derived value -0.5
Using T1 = 1.8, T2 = 1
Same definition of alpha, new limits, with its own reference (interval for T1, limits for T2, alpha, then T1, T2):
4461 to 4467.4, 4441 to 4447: -3.1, 4.3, 1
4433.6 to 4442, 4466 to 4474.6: 4.4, 1.5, 6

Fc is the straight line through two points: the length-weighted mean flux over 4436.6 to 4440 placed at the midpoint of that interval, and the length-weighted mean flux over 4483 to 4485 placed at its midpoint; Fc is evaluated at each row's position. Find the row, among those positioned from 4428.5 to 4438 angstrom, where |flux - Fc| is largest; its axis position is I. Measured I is 4430.00 angstrom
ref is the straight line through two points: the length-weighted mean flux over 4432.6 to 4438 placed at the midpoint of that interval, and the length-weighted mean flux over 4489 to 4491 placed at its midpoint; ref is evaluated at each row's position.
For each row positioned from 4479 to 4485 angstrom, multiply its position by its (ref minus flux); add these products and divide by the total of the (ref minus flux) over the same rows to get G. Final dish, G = 4481.8 angstrom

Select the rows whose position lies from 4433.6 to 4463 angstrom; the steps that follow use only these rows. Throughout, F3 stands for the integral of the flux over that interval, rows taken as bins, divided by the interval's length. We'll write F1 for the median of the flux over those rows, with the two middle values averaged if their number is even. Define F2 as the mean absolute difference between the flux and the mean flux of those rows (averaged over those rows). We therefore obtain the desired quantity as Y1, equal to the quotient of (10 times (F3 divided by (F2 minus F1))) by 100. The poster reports -0.109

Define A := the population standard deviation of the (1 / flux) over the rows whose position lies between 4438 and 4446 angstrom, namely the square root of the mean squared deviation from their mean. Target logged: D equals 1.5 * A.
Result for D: 0.0113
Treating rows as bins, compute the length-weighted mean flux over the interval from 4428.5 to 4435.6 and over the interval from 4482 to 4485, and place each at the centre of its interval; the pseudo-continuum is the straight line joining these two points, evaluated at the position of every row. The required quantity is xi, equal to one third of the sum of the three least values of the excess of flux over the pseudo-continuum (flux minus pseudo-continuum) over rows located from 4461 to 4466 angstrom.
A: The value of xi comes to -1.8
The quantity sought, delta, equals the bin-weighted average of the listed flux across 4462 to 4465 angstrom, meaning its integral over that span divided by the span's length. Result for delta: 12.6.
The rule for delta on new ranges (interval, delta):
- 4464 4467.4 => 13.4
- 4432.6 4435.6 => 13.5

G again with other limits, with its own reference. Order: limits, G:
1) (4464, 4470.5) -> 4467.9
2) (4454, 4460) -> 4457.0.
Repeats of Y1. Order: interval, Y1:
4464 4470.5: -0.107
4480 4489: -0.118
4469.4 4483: -0.127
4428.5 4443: -0.112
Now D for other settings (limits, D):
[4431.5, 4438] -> 0.0121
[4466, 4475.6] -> 0.0758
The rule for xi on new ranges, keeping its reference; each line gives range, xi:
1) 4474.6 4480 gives -0.7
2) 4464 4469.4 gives 0.0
